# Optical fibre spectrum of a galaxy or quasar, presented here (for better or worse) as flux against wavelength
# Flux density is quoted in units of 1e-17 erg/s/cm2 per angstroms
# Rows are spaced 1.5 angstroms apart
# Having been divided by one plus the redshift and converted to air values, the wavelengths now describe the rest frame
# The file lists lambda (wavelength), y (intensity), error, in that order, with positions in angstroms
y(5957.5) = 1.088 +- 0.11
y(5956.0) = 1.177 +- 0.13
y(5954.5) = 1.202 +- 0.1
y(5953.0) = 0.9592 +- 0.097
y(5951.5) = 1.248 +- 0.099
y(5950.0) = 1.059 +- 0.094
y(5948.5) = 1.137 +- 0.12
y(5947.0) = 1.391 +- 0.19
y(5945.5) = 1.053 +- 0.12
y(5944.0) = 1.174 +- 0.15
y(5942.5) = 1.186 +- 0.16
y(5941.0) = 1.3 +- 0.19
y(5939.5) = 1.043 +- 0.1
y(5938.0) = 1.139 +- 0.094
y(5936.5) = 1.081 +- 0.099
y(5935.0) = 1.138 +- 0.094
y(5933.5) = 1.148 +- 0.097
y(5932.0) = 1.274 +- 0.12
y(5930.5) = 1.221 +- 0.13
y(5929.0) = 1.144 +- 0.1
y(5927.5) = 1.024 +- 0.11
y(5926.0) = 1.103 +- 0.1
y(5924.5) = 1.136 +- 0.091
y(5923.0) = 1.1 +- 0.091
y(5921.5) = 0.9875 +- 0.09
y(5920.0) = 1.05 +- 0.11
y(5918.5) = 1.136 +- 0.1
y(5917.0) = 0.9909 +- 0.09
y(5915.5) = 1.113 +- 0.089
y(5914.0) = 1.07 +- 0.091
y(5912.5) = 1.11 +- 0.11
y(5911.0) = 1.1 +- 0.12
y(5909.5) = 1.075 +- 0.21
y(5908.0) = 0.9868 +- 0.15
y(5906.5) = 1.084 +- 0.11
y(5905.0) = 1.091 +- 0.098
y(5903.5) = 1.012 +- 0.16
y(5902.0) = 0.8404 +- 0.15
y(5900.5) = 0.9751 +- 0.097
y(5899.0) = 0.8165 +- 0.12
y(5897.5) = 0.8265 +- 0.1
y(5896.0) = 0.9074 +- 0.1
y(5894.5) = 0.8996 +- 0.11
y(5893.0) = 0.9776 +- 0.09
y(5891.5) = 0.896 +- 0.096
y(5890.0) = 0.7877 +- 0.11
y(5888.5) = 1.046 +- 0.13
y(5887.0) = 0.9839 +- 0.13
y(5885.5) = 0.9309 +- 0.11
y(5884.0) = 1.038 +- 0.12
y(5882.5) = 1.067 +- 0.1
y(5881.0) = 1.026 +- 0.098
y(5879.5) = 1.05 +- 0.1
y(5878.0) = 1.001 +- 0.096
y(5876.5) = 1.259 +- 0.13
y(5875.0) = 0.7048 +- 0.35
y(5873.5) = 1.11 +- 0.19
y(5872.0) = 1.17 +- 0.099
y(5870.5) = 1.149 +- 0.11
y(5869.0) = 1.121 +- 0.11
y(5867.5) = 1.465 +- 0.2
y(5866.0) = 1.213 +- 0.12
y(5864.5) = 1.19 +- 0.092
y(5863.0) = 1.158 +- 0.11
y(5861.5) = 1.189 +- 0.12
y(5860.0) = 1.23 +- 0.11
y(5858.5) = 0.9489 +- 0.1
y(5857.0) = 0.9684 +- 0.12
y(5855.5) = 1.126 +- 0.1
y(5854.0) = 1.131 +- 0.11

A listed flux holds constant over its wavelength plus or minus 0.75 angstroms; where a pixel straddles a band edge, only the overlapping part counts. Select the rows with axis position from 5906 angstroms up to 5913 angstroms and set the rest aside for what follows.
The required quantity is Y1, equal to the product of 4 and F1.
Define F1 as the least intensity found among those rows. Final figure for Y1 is 3.95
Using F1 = 0.9868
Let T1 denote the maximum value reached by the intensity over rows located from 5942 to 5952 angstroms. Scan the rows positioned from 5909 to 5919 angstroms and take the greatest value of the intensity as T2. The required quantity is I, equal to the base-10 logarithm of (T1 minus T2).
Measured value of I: -0.59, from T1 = 1.391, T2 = 1.136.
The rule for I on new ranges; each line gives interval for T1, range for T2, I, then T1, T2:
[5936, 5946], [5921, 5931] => -1.10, 1.3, 1.221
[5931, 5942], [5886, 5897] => -0.60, 1.3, 1.046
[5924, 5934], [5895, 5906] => -0.74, 1.274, 1.091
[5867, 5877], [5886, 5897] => -0.38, 1.465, 1.046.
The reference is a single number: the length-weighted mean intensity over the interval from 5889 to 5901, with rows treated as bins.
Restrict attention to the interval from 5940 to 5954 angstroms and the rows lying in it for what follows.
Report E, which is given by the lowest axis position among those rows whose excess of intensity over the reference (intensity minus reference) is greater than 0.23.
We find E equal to 5941.0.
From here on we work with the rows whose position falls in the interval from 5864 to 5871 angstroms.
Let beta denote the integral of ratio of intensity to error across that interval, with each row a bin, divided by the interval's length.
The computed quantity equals 10.1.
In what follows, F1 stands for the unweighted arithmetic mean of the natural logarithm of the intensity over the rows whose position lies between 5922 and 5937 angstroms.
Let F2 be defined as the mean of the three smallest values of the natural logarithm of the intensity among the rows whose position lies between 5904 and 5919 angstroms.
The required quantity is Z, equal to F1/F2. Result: 8.4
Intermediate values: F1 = 0.13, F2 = 0.02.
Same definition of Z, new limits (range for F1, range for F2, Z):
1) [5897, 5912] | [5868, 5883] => 0.2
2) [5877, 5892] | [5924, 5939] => -0.3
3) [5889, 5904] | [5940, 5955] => -5.1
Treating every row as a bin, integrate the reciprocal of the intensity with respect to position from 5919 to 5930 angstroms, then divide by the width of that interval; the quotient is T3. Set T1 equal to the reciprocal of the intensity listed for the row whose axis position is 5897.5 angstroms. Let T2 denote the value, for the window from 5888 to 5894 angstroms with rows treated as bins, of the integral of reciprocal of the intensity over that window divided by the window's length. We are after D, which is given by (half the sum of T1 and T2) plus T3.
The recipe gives 2.08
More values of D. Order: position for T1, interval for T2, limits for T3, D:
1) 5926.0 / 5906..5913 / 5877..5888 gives 1.90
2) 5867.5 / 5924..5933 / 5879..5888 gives 1.76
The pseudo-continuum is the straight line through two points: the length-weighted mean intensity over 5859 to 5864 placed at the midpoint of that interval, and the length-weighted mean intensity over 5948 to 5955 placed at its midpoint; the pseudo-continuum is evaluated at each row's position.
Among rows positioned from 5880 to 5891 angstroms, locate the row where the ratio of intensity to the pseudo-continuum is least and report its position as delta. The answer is 5890.0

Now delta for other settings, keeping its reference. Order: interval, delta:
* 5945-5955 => 5953.0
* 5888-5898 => 5890.0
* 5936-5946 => 5939.5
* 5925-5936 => 5927.5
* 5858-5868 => 5858.5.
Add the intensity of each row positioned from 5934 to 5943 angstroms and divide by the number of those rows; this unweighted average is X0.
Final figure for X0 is 1.15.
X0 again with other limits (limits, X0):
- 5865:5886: 1.09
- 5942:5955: 1.16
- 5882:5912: 0.97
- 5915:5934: 1.11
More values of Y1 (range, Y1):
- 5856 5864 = 3.80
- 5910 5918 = 3.96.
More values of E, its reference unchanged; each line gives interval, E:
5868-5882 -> 5869.0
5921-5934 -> 5924.5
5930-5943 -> 5930.5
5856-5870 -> 5860.0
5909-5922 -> 5918.5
